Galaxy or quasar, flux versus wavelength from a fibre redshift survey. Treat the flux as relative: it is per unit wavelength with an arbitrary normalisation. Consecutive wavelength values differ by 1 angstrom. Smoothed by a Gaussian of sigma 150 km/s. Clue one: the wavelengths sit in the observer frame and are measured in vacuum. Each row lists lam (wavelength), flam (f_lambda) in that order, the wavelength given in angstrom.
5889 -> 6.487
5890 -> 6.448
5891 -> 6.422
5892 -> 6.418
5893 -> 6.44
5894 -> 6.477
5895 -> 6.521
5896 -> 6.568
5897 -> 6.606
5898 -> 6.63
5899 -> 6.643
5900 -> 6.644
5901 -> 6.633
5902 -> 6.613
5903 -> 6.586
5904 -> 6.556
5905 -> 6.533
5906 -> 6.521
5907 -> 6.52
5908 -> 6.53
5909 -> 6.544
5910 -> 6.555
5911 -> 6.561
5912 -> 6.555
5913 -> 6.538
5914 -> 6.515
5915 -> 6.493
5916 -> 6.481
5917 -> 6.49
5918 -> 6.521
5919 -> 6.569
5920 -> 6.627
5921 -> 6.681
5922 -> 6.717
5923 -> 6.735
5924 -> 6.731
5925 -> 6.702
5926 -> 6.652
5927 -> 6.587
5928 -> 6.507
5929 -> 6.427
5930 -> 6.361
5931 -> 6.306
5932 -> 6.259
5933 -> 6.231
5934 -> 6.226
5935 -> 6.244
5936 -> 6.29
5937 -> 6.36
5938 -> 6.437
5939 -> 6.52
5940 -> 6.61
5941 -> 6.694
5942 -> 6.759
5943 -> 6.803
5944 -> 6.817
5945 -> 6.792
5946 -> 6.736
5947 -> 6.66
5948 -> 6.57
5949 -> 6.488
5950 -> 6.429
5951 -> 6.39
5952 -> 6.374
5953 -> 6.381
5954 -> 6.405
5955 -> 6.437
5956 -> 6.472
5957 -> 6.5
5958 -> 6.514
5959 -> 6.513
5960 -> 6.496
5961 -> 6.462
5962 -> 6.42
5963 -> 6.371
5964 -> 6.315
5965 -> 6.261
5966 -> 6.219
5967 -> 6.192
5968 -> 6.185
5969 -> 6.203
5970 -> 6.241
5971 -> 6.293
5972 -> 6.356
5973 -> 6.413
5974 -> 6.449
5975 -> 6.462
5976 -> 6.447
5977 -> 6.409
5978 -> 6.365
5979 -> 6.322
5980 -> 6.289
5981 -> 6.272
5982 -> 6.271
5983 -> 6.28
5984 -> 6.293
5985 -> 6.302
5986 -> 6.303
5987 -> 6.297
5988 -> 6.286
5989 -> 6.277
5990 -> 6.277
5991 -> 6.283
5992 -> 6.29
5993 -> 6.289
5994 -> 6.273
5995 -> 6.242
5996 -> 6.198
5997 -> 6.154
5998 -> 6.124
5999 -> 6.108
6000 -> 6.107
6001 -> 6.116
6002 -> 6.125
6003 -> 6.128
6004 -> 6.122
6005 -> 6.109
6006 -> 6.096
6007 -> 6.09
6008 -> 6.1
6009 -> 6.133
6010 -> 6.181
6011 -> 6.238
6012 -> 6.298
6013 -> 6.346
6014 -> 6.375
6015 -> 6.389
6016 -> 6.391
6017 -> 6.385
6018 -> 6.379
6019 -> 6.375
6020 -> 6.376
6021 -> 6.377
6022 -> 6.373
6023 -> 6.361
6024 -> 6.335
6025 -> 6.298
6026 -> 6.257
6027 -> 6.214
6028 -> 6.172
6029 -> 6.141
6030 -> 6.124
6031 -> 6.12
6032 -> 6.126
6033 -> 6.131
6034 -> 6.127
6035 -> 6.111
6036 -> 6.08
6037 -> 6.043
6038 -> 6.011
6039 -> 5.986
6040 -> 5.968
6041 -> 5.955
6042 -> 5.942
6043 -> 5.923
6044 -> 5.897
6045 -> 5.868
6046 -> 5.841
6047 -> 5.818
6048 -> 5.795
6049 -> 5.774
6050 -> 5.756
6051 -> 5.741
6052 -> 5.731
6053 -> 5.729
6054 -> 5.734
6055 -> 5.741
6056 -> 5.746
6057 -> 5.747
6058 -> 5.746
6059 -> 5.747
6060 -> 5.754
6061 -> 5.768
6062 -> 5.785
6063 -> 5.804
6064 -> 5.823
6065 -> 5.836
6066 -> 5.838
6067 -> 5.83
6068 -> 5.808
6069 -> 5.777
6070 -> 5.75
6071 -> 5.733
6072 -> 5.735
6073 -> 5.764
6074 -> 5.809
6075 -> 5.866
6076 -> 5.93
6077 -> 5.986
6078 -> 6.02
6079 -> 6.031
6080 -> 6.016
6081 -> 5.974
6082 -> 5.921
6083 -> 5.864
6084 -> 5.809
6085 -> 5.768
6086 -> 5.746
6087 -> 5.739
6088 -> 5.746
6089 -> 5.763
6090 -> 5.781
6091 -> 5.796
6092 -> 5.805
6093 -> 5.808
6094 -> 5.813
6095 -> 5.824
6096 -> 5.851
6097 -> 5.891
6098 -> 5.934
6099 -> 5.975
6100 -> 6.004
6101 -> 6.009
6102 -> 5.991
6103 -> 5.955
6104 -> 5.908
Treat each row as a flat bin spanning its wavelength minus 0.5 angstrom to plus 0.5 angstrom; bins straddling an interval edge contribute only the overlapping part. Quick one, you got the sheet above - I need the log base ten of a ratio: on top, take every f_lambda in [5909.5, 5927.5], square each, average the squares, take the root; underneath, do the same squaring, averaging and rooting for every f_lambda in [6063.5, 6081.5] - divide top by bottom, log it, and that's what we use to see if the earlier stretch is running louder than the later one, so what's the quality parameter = 0.051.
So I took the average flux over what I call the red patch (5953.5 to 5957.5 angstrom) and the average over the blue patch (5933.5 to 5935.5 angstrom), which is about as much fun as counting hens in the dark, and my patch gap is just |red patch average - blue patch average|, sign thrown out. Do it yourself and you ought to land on 0.22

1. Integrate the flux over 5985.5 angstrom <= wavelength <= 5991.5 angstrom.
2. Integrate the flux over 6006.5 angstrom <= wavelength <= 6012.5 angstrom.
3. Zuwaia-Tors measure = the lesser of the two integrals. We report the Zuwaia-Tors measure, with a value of 37.0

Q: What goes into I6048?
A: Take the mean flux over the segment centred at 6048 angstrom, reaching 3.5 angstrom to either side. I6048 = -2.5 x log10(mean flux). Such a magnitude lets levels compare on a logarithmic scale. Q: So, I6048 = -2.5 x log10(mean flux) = -1.91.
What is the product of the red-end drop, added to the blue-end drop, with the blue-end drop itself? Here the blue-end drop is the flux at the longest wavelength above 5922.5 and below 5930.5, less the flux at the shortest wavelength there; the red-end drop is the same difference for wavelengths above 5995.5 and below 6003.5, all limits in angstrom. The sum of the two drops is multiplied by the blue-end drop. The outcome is 0.17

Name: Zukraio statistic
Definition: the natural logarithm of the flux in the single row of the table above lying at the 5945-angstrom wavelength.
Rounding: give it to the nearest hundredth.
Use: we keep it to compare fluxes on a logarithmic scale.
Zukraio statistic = 1.92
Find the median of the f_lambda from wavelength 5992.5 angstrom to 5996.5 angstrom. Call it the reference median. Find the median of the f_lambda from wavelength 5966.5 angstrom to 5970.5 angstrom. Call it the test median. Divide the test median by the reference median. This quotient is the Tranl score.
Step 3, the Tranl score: 0.99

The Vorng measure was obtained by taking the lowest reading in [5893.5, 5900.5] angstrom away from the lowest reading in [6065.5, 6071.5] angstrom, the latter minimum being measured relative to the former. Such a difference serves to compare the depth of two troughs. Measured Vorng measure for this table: -0.74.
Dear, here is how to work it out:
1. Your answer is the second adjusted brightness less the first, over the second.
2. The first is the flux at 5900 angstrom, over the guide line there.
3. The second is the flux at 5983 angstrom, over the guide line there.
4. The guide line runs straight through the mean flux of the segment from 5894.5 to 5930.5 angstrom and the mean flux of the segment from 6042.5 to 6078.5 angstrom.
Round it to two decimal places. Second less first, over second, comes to 0.01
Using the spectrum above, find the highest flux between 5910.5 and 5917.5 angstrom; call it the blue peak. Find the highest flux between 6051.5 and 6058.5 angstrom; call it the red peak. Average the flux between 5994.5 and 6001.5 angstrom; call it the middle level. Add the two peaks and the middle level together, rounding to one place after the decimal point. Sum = 18.5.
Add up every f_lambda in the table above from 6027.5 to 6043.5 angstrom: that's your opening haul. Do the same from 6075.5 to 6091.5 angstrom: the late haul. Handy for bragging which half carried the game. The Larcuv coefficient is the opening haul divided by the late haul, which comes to 1.03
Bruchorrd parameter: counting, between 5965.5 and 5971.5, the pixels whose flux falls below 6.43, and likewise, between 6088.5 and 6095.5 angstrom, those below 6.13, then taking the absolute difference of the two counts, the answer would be 1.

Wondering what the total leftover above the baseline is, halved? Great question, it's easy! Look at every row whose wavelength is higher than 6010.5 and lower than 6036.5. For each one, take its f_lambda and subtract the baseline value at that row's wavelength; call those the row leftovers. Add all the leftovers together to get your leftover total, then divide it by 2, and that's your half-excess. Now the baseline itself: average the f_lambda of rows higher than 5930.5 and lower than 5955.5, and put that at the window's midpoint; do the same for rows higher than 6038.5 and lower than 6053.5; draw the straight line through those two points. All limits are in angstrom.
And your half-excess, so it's 3.6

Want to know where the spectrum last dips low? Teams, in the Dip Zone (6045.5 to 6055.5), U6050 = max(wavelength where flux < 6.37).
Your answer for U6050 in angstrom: 6055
